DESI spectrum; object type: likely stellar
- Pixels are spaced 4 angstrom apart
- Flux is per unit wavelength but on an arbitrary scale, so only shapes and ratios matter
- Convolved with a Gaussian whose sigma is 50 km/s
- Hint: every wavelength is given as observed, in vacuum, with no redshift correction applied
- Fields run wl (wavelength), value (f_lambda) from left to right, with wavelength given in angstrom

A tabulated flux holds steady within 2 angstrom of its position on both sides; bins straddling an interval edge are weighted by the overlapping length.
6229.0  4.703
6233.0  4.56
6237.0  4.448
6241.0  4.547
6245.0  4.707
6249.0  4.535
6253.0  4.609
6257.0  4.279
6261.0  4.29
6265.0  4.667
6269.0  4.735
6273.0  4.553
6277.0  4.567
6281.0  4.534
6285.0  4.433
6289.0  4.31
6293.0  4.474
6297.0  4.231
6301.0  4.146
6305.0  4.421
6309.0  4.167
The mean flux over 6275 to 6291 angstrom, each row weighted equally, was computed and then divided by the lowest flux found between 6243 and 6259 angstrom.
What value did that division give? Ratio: 1.04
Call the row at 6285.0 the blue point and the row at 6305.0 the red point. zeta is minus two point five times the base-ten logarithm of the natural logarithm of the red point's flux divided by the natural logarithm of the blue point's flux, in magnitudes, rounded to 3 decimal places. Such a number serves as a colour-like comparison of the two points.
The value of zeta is 0.002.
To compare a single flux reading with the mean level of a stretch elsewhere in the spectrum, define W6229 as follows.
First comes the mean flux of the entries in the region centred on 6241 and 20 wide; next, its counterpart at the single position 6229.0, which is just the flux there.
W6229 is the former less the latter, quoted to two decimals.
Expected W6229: -0.14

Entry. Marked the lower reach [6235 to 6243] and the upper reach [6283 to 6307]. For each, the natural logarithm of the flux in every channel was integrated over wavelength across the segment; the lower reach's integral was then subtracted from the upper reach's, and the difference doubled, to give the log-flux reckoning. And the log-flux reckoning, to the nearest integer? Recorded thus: 46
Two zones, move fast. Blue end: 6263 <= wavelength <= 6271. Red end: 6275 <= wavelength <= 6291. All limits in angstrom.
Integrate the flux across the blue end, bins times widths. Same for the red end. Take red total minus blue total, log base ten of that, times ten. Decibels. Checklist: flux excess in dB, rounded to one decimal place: 15.3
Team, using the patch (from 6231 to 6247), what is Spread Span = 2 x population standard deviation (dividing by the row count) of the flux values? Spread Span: 0.18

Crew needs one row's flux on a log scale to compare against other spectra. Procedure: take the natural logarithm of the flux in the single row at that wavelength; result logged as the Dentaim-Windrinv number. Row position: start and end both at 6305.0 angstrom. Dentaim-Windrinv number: 1.49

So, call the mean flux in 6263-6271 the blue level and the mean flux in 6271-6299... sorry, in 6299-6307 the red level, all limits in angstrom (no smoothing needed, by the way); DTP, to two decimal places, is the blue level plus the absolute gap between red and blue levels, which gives 5.12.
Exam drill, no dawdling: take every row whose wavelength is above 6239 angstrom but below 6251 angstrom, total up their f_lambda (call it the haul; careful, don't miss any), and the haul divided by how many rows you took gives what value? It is 4.60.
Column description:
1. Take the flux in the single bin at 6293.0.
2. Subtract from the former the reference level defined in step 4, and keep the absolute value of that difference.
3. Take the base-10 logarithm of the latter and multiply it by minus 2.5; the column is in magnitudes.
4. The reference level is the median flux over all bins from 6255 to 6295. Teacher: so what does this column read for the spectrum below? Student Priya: 3.8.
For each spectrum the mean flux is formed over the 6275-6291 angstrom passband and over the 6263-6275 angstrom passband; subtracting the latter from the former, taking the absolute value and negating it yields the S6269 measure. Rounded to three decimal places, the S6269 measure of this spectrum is -0.191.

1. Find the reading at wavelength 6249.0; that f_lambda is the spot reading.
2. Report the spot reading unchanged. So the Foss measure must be 4.535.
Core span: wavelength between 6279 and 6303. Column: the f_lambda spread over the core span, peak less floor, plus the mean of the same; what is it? 4.743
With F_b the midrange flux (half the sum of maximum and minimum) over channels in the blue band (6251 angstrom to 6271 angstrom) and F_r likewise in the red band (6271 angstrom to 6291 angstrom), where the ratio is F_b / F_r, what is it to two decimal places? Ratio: 1.02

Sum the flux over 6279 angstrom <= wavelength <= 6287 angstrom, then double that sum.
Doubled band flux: 17.9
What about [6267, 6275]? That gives 18.6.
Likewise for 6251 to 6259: 17.8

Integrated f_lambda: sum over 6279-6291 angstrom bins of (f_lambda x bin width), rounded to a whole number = 53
